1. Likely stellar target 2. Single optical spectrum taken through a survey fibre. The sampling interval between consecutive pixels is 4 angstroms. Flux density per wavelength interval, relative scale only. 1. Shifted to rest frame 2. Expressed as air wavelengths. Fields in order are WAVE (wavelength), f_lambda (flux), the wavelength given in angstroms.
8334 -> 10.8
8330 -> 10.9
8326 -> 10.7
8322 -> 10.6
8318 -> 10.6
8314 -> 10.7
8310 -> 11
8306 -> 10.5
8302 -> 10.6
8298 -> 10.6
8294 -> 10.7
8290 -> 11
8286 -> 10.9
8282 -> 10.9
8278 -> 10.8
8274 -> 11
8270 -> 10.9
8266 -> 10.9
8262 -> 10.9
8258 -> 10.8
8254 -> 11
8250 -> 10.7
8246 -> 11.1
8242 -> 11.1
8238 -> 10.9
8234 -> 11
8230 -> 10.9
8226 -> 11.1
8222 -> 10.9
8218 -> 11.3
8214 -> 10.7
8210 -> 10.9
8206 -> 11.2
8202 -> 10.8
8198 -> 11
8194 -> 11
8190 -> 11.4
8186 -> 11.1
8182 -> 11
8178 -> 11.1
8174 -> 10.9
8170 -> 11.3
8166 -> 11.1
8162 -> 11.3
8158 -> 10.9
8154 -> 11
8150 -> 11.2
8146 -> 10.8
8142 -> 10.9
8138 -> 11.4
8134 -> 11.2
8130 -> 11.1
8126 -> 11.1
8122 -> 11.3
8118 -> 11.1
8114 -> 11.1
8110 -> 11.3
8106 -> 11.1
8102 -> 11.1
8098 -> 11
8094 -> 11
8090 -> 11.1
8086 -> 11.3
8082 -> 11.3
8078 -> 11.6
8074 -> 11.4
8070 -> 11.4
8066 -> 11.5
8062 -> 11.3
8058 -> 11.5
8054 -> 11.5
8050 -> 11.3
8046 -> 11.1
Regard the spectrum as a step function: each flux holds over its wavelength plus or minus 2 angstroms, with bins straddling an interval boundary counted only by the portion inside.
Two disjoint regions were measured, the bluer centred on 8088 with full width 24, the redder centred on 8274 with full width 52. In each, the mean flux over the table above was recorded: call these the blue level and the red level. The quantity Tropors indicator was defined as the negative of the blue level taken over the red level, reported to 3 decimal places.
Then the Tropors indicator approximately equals -1.033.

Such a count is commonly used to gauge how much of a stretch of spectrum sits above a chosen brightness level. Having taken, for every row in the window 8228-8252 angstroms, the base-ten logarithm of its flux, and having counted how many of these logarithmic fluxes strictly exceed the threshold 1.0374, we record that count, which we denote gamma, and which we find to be 5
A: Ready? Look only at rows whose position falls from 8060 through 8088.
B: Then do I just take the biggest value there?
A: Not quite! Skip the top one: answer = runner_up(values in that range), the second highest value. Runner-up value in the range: 11.5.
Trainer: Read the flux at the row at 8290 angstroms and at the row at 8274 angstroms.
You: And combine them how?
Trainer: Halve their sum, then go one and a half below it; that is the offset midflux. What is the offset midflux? 9.50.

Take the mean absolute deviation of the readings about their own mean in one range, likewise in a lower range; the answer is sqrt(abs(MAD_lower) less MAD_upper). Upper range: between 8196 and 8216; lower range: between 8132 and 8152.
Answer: 0.237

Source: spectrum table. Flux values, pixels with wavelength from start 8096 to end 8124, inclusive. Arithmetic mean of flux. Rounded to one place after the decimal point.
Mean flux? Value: 11.1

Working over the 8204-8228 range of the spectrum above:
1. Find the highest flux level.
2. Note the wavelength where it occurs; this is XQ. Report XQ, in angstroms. 8218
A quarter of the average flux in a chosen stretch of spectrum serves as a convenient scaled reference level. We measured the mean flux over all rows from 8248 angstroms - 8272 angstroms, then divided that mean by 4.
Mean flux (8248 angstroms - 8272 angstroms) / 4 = 2.72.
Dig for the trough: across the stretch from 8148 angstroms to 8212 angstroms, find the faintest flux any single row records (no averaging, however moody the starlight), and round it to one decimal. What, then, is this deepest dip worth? 10.8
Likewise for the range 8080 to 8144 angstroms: 10.9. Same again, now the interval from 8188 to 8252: 10.7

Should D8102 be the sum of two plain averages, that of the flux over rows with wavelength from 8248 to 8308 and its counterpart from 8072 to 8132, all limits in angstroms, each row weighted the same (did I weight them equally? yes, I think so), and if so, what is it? 22.0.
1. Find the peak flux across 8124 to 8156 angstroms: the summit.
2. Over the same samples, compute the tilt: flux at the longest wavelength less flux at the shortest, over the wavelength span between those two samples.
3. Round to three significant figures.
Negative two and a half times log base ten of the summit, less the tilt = -2.64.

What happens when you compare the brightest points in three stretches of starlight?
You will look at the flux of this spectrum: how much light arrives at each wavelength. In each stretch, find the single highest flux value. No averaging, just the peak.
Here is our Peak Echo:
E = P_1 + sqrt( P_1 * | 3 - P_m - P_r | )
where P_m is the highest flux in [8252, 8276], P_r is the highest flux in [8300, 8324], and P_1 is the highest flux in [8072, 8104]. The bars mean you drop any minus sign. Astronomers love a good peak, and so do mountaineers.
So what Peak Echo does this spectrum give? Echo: 26.4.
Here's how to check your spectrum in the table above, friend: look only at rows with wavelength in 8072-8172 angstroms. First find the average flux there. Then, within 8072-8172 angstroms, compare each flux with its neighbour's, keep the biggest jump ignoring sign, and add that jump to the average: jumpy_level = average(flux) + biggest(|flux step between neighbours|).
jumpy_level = 11.7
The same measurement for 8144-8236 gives 11.6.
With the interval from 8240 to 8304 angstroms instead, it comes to 11.3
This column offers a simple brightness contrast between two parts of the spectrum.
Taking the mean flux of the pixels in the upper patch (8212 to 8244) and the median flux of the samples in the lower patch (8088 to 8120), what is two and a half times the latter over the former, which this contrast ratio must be 2.526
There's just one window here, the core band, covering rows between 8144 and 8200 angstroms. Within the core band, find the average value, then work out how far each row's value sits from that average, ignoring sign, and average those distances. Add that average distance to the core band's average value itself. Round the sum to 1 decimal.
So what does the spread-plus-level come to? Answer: 11.2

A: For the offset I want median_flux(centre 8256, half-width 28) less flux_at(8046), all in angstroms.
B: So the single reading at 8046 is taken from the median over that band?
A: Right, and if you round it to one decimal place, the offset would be -0.2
